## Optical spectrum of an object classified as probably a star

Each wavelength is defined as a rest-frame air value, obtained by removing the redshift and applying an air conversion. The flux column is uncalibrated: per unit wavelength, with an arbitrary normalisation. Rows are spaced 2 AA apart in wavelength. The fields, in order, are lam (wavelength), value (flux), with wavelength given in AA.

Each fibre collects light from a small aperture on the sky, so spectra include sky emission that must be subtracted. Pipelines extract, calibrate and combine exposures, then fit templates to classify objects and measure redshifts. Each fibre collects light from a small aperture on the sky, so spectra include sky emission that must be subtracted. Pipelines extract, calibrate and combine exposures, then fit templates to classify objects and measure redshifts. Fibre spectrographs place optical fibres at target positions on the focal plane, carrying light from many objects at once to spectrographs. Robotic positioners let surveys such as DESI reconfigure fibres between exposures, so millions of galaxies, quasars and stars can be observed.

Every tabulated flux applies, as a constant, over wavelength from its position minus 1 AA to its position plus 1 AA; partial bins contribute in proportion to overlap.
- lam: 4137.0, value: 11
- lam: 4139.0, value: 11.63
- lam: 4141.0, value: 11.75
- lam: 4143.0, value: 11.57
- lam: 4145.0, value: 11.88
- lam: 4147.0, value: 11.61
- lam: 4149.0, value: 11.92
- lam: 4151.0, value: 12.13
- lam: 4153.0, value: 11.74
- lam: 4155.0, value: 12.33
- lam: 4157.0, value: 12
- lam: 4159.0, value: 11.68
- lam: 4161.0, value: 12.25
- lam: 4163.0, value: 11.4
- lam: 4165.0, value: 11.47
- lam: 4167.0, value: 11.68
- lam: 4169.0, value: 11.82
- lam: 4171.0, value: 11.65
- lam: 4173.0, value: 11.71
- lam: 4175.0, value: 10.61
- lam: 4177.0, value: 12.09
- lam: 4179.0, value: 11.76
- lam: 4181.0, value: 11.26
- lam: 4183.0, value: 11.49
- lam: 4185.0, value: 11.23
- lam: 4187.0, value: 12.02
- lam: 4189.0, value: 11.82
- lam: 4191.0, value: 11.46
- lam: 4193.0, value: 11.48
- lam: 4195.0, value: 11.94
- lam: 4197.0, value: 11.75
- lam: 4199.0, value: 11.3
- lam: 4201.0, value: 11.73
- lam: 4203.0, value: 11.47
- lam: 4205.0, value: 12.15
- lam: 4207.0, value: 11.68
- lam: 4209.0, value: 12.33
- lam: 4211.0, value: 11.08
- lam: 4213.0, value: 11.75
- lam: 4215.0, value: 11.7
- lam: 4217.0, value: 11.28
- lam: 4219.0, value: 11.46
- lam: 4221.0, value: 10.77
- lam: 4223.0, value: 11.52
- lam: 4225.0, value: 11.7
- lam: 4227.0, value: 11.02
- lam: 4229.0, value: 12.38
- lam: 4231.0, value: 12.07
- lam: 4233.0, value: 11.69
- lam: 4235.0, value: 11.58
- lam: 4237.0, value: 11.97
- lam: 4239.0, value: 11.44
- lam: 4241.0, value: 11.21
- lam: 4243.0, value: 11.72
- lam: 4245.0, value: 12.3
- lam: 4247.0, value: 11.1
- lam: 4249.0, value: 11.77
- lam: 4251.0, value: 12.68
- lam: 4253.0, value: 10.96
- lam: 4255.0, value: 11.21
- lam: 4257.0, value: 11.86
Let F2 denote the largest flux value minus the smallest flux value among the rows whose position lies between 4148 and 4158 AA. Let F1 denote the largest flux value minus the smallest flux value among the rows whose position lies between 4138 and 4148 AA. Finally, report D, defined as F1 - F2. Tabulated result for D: -0.3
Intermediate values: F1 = 0.31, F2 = 0.59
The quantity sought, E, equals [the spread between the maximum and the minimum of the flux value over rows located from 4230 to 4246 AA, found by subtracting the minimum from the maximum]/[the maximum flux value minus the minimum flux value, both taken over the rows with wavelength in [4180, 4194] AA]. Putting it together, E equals 1.38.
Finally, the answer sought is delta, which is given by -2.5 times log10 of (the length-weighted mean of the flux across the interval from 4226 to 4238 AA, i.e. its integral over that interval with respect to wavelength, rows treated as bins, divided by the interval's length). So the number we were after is -2.68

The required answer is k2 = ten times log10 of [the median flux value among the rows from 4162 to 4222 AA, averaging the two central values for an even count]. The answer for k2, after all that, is 10.7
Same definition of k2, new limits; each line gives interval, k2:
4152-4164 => 10.7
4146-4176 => 10.7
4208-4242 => 10.6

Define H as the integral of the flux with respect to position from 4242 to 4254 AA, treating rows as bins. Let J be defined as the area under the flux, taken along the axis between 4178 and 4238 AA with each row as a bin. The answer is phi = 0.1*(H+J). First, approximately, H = 141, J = 698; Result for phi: 84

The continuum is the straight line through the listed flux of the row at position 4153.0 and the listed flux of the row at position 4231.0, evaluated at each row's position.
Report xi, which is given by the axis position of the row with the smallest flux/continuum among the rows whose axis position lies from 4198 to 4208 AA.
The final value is 4199.0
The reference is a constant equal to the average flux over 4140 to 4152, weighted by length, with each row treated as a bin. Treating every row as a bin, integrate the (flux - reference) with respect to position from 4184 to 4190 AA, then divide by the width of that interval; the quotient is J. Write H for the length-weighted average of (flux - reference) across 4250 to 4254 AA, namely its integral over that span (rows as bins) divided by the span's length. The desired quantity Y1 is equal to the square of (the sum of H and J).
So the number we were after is 0.01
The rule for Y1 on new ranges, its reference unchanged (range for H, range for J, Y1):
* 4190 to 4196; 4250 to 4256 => 0.14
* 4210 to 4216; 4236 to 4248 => 0.24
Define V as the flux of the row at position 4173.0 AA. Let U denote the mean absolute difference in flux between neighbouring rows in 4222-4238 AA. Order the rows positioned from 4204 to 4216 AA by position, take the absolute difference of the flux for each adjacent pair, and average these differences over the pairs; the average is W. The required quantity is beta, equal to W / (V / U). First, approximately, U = 0.487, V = 11.71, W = 0.62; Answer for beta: 0.026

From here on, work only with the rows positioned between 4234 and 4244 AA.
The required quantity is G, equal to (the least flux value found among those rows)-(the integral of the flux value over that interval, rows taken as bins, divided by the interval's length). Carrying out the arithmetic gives -0.37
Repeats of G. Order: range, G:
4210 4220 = -0.37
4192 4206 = -0.39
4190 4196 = -0.17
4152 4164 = -0.50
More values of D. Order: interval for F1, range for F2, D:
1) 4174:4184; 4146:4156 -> 0.8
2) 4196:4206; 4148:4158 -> 0.3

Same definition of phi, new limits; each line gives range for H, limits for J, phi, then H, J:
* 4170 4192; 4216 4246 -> 60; 254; 348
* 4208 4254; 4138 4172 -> 94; 535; 401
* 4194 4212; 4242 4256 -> 37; 211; 163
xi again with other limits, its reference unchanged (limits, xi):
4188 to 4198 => 4191.0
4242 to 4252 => 4247.0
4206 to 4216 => 4211.0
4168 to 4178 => 4175.0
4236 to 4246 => 4241.0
